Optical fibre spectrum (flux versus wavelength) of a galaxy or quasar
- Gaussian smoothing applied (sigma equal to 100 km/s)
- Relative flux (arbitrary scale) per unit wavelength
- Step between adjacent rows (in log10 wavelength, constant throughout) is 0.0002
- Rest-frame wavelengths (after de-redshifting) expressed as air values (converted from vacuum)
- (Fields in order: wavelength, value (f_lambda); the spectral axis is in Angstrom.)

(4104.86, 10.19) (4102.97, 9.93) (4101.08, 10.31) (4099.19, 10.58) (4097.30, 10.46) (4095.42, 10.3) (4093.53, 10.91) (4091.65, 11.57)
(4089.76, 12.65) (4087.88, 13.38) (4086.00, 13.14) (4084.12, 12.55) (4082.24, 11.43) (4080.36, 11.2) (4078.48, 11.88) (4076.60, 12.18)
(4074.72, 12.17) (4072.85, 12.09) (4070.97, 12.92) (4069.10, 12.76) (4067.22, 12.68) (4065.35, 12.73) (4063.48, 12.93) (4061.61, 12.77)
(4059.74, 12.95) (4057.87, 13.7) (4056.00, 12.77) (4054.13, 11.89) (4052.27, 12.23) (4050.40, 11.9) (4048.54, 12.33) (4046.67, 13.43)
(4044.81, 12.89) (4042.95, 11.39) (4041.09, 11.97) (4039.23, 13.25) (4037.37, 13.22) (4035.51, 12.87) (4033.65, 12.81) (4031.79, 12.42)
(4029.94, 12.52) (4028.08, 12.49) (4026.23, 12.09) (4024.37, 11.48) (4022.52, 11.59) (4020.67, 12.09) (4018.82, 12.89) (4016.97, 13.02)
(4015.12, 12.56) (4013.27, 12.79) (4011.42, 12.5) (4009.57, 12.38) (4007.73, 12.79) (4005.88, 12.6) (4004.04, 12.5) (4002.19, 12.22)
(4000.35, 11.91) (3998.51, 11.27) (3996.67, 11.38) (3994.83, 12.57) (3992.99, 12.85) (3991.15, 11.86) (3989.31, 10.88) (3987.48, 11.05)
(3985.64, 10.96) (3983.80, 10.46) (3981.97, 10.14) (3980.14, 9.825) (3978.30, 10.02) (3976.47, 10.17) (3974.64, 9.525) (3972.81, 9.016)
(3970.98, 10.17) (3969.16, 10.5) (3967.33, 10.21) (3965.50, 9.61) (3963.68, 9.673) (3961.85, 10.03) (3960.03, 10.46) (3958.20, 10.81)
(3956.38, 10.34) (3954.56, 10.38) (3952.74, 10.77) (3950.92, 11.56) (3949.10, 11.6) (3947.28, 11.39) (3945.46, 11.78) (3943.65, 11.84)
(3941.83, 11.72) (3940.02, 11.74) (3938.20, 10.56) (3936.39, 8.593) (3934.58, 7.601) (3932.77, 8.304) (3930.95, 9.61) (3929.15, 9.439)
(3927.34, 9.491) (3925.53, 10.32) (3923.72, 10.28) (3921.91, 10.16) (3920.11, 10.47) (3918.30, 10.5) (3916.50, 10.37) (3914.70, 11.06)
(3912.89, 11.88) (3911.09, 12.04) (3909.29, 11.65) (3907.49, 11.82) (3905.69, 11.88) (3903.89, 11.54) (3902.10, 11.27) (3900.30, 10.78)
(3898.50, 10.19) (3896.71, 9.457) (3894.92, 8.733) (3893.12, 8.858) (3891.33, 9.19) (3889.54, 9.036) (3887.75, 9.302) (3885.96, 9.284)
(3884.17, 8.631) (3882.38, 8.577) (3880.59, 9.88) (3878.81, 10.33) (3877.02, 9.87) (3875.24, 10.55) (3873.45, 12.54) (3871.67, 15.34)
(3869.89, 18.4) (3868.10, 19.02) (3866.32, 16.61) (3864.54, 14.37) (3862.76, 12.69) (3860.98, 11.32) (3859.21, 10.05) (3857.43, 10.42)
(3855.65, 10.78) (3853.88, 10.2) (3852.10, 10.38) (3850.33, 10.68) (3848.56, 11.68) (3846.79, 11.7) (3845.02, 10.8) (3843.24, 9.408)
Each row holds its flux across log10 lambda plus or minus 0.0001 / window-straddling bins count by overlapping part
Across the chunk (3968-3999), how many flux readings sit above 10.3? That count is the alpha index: 10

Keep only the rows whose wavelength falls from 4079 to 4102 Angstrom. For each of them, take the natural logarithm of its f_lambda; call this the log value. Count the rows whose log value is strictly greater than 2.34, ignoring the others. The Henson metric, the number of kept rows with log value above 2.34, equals 10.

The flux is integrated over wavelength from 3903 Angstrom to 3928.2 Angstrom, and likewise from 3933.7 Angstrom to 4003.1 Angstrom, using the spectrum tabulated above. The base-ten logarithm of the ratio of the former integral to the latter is -0.43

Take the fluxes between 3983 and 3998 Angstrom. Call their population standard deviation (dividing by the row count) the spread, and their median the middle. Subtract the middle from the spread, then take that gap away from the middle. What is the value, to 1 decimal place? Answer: 21.6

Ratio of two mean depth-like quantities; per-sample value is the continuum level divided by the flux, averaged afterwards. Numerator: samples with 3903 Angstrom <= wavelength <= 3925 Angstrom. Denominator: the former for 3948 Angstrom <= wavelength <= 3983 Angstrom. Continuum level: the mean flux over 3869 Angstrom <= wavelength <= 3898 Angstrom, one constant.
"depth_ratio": 0.92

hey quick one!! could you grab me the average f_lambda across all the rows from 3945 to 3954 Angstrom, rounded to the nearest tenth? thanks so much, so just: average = 11.4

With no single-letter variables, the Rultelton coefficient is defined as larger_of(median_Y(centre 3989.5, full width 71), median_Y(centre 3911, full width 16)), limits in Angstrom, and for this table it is 11.65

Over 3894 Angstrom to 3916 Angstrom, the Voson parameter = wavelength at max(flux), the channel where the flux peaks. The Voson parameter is 3911.09 Angstrom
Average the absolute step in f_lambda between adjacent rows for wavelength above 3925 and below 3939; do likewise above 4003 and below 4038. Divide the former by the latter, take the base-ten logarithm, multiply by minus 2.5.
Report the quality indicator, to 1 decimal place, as -1.2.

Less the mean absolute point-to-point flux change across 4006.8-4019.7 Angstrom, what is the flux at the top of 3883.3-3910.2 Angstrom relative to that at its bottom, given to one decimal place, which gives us 2.7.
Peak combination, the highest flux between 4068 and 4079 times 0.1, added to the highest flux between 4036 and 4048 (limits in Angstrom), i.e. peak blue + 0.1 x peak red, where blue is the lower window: 14.7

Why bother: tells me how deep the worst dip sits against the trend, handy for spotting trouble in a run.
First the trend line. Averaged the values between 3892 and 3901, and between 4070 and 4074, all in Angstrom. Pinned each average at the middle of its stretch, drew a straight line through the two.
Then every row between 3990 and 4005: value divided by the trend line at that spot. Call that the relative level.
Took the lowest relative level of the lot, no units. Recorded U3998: 1.00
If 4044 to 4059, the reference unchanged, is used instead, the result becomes 0.97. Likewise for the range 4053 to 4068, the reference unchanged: 0.97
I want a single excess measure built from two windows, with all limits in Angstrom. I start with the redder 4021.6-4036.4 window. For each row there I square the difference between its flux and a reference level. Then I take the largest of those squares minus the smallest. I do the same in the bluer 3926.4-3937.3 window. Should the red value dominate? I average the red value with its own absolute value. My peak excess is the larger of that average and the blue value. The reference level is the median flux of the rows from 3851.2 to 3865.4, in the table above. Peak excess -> 8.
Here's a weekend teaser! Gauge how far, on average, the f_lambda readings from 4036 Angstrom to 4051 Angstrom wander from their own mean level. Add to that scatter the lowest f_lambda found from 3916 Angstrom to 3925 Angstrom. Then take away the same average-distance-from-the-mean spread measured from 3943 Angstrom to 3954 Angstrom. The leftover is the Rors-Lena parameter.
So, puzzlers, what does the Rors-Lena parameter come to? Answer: 10.5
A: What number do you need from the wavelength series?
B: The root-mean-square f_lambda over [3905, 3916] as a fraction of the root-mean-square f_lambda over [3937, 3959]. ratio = 1.045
